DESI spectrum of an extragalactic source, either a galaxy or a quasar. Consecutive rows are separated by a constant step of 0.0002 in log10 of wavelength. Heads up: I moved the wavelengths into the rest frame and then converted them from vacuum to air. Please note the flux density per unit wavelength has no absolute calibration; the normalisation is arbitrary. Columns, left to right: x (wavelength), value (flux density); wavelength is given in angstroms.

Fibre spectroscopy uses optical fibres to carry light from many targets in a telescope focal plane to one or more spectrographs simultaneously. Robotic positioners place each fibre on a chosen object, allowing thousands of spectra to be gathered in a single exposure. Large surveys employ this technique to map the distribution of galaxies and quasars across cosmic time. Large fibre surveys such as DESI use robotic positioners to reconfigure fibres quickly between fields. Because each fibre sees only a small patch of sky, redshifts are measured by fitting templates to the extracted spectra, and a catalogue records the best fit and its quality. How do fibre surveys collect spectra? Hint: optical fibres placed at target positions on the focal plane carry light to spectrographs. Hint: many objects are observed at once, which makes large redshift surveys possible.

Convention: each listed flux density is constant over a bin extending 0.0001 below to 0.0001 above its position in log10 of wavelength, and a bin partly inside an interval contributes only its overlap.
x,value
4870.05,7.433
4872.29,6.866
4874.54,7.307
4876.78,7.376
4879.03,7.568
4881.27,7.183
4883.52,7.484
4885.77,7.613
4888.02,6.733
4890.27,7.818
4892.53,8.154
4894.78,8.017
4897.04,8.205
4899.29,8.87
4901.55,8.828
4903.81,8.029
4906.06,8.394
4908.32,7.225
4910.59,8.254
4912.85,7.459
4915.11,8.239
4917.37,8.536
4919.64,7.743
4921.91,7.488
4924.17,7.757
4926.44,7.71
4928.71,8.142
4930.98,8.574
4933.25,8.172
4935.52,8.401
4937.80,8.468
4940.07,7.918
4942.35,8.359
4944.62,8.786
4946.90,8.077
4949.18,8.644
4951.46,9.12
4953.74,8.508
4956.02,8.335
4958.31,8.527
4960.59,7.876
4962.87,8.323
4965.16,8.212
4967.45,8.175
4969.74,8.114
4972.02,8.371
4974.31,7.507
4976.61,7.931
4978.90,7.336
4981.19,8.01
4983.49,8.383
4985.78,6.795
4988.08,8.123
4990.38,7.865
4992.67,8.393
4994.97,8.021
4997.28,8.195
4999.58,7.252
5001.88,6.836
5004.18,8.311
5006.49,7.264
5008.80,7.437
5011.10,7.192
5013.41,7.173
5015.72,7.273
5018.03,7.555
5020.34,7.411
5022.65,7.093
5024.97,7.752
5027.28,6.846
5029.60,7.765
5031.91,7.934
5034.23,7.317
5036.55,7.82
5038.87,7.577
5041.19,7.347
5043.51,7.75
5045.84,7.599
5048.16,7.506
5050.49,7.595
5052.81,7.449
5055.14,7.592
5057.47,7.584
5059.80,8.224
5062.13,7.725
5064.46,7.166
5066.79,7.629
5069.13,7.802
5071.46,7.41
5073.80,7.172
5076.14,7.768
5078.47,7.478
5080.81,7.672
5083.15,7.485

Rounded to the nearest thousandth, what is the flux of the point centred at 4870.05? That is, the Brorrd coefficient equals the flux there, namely 7.433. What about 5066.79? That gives 7.629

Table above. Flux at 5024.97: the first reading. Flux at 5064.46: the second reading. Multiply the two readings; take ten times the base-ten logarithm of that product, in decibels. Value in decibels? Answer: 17.4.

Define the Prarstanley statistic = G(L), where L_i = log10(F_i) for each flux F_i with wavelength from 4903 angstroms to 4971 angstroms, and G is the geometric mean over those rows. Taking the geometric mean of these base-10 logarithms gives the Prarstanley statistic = 0.912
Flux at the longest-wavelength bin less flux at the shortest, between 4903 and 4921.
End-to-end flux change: -0.3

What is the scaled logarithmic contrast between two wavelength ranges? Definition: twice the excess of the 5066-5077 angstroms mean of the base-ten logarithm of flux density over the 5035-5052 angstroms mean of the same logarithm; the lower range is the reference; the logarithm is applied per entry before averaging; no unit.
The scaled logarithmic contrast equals -0.01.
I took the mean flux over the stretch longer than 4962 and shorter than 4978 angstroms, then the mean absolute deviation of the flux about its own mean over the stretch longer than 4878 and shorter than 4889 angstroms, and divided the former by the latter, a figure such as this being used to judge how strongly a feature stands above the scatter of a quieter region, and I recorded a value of 28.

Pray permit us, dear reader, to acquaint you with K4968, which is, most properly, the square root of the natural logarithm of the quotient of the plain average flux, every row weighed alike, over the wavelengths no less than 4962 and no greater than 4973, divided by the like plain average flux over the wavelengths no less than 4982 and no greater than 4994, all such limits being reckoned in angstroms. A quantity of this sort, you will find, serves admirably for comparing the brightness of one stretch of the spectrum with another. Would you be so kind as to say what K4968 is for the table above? 0.20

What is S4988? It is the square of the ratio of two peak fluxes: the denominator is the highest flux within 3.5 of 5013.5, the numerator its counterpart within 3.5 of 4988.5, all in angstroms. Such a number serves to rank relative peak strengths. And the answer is 1.25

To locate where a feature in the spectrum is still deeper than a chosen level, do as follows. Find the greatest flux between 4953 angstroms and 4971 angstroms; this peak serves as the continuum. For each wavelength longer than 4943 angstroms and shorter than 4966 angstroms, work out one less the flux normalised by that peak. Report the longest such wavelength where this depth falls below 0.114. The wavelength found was 4965.16 angstroms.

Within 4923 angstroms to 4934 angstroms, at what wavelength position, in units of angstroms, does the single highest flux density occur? 4930.98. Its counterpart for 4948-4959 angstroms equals 4951.46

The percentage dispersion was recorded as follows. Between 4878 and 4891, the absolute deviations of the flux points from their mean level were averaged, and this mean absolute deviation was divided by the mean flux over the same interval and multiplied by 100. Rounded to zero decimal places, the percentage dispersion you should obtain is 4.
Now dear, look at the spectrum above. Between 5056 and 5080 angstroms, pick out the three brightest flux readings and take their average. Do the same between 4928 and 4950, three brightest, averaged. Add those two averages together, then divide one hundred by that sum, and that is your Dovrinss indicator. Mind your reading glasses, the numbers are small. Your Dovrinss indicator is 6.02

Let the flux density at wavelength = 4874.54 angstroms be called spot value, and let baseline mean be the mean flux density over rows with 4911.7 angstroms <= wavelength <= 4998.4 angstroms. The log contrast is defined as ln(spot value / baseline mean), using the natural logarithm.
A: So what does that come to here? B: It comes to -0.11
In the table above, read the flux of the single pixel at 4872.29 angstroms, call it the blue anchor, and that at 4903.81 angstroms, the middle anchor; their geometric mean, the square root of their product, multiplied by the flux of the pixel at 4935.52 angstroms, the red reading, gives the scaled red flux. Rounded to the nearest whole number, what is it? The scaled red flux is 62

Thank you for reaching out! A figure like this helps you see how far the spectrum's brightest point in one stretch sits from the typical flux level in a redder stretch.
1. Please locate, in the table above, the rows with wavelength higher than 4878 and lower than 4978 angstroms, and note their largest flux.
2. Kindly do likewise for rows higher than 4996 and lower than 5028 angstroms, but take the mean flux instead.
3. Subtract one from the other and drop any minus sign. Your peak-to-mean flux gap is 1.7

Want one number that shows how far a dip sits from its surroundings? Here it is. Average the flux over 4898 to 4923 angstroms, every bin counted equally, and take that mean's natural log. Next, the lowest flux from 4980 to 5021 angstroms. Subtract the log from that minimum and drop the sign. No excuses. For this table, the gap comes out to 4.70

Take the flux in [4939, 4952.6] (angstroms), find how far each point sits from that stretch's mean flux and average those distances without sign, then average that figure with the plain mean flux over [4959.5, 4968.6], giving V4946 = 4.26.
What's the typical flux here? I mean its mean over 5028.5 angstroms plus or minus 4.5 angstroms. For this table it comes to 7.57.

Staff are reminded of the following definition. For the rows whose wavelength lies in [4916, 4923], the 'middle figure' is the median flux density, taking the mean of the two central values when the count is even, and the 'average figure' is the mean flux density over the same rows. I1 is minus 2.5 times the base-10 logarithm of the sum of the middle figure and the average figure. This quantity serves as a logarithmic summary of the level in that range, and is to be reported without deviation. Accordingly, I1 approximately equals -2.99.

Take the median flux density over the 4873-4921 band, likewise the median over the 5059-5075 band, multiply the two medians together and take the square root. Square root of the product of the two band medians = 7.72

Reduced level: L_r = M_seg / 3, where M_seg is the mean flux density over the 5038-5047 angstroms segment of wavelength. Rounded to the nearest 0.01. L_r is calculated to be 2.52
